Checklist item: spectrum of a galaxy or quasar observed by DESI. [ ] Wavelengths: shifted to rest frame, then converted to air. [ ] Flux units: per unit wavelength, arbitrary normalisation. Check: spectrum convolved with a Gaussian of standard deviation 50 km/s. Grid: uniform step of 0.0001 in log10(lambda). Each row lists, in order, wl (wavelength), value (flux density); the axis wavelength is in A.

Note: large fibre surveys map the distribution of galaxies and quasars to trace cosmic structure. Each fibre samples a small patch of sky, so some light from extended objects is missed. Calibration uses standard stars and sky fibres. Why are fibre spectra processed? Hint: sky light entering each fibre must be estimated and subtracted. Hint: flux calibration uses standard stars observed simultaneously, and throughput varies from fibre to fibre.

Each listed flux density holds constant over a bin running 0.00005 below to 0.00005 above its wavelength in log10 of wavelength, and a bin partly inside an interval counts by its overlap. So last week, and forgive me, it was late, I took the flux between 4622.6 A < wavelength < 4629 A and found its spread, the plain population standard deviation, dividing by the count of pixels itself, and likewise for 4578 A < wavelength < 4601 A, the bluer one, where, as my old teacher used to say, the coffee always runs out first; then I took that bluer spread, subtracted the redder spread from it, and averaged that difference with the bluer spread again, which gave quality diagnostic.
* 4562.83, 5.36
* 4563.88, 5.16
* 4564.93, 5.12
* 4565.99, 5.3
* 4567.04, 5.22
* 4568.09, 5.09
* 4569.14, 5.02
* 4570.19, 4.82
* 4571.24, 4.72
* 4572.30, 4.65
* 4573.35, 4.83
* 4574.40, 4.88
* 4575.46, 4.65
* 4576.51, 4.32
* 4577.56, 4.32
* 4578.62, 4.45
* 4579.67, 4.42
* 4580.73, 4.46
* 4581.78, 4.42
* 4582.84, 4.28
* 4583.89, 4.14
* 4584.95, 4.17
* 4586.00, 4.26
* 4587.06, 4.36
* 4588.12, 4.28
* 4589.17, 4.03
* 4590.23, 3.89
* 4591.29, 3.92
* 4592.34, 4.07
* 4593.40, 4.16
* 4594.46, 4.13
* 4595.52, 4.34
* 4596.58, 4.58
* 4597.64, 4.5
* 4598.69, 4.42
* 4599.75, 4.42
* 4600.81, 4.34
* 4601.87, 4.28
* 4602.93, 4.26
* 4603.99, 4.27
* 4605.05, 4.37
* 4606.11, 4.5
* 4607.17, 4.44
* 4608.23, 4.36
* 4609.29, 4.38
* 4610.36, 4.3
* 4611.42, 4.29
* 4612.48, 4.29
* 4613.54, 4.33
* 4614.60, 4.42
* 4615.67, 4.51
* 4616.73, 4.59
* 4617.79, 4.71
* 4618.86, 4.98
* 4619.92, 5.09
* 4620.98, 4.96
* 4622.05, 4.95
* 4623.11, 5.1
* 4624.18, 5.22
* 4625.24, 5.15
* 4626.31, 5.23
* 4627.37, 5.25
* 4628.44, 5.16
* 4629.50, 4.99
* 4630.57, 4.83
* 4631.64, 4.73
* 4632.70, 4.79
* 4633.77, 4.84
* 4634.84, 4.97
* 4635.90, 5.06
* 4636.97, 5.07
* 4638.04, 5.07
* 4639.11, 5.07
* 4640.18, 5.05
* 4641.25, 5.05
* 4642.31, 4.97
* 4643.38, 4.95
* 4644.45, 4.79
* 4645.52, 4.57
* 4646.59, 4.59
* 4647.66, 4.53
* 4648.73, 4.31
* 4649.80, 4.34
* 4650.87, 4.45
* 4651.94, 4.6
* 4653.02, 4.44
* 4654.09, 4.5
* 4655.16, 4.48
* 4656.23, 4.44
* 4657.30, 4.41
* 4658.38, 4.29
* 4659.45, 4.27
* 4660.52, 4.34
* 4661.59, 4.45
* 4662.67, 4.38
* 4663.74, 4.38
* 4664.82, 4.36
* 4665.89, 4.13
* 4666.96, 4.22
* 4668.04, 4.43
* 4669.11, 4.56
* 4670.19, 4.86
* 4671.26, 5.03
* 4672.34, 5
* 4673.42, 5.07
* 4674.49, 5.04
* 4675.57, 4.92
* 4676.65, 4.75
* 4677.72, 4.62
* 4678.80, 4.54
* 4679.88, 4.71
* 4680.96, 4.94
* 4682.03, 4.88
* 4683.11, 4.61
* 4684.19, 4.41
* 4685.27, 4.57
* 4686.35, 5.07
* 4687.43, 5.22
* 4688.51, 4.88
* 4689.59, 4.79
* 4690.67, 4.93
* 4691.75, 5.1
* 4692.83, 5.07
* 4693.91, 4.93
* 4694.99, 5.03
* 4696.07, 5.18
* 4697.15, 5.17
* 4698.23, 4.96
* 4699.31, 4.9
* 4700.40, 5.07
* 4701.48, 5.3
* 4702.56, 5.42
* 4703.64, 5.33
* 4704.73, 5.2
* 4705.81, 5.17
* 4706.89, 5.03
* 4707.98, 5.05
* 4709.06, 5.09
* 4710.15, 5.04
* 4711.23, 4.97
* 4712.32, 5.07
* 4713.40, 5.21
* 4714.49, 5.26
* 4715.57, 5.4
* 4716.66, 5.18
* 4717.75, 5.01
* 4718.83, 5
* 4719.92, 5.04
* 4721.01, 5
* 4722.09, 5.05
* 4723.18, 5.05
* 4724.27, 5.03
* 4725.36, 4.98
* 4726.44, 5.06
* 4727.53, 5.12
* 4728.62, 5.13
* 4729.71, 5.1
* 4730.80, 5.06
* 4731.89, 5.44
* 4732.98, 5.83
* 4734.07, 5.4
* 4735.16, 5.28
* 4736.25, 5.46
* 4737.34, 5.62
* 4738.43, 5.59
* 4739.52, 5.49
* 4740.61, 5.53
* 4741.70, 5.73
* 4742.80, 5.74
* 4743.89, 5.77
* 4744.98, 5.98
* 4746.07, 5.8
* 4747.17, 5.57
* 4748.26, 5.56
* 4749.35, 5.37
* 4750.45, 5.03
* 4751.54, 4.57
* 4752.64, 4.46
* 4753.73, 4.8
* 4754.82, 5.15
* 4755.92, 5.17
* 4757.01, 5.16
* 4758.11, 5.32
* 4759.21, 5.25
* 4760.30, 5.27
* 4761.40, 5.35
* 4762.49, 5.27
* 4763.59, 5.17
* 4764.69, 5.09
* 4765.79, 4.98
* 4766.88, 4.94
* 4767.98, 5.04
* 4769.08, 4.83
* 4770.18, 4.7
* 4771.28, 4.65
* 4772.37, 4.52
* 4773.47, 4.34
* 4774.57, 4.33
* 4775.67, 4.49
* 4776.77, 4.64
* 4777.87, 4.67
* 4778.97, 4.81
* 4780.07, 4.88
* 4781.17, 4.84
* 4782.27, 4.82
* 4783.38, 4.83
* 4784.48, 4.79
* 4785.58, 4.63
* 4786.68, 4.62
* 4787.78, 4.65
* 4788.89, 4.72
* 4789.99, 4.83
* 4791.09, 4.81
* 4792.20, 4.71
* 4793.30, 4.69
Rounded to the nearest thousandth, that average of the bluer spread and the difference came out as 0.158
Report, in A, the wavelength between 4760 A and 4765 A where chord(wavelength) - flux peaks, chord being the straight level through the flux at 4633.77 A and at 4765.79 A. 4764.69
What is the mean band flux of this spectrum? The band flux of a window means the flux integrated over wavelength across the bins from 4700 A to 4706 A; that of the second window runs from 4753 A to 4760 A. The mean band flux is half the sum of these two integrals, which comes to 34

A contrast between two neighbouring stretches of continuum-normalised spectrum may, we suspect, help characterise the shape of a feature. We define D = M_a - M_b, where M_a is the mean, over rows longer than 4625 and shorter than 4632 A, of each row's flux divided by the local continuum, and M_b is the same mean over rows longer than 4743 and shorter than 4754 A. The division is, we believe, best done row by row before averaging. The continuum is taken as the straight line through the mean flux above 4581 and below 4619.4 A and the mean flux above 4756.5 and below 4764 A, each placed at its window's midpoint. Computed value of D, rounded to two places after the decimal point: 0.10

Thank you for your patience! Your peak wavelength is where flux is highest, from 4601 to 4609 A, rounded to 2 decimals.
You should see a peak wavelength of 4606.11 A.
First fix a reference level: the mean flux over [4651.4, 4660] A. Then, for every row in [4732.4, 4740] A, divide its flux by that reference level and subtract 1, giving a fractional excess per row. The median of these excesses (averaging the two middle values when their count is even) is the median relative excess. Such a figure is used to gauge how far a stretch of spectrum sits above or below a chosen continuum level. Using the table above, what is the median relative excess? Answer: 0.24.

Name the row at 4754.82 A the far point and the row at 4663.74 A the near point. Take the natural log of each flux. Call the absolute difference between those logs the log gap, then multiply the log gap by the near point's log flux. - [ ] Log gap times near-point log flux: 0.24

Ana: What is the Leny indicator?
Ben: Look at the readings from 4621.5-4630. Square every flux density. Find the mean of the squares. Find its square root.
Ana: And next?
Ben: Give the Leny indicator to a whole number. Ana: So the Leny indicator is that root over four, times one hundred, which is 128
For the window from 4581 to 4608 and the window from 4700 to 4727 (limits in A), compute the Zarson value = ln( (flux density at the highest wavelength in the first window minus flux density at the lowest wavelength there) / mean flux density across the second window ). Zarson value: -5.5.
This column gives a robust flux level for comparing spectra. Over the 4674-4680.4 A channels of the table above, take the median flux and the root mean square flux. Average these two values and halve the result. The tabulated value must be 2.37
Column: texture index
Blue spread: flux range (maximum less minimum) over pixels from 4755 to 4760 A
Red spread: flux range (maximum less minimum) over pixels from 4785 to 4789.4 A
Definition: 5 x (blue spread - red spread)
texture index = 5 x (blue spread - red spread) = 0.3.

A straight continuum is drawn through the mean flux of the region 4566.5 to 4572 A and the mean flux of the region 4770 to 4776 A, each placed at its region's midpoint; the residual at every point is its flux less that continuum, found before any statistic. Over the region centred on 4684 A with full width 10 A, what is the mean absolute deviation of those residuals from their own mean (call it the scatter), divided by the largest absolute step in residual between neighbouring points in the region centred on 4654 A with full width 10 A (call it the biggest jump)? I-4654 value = 1.3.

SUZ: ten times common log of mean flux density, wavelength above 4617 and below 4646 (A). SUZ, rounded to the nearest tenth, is 7.0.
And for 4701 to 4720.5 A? 7.1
